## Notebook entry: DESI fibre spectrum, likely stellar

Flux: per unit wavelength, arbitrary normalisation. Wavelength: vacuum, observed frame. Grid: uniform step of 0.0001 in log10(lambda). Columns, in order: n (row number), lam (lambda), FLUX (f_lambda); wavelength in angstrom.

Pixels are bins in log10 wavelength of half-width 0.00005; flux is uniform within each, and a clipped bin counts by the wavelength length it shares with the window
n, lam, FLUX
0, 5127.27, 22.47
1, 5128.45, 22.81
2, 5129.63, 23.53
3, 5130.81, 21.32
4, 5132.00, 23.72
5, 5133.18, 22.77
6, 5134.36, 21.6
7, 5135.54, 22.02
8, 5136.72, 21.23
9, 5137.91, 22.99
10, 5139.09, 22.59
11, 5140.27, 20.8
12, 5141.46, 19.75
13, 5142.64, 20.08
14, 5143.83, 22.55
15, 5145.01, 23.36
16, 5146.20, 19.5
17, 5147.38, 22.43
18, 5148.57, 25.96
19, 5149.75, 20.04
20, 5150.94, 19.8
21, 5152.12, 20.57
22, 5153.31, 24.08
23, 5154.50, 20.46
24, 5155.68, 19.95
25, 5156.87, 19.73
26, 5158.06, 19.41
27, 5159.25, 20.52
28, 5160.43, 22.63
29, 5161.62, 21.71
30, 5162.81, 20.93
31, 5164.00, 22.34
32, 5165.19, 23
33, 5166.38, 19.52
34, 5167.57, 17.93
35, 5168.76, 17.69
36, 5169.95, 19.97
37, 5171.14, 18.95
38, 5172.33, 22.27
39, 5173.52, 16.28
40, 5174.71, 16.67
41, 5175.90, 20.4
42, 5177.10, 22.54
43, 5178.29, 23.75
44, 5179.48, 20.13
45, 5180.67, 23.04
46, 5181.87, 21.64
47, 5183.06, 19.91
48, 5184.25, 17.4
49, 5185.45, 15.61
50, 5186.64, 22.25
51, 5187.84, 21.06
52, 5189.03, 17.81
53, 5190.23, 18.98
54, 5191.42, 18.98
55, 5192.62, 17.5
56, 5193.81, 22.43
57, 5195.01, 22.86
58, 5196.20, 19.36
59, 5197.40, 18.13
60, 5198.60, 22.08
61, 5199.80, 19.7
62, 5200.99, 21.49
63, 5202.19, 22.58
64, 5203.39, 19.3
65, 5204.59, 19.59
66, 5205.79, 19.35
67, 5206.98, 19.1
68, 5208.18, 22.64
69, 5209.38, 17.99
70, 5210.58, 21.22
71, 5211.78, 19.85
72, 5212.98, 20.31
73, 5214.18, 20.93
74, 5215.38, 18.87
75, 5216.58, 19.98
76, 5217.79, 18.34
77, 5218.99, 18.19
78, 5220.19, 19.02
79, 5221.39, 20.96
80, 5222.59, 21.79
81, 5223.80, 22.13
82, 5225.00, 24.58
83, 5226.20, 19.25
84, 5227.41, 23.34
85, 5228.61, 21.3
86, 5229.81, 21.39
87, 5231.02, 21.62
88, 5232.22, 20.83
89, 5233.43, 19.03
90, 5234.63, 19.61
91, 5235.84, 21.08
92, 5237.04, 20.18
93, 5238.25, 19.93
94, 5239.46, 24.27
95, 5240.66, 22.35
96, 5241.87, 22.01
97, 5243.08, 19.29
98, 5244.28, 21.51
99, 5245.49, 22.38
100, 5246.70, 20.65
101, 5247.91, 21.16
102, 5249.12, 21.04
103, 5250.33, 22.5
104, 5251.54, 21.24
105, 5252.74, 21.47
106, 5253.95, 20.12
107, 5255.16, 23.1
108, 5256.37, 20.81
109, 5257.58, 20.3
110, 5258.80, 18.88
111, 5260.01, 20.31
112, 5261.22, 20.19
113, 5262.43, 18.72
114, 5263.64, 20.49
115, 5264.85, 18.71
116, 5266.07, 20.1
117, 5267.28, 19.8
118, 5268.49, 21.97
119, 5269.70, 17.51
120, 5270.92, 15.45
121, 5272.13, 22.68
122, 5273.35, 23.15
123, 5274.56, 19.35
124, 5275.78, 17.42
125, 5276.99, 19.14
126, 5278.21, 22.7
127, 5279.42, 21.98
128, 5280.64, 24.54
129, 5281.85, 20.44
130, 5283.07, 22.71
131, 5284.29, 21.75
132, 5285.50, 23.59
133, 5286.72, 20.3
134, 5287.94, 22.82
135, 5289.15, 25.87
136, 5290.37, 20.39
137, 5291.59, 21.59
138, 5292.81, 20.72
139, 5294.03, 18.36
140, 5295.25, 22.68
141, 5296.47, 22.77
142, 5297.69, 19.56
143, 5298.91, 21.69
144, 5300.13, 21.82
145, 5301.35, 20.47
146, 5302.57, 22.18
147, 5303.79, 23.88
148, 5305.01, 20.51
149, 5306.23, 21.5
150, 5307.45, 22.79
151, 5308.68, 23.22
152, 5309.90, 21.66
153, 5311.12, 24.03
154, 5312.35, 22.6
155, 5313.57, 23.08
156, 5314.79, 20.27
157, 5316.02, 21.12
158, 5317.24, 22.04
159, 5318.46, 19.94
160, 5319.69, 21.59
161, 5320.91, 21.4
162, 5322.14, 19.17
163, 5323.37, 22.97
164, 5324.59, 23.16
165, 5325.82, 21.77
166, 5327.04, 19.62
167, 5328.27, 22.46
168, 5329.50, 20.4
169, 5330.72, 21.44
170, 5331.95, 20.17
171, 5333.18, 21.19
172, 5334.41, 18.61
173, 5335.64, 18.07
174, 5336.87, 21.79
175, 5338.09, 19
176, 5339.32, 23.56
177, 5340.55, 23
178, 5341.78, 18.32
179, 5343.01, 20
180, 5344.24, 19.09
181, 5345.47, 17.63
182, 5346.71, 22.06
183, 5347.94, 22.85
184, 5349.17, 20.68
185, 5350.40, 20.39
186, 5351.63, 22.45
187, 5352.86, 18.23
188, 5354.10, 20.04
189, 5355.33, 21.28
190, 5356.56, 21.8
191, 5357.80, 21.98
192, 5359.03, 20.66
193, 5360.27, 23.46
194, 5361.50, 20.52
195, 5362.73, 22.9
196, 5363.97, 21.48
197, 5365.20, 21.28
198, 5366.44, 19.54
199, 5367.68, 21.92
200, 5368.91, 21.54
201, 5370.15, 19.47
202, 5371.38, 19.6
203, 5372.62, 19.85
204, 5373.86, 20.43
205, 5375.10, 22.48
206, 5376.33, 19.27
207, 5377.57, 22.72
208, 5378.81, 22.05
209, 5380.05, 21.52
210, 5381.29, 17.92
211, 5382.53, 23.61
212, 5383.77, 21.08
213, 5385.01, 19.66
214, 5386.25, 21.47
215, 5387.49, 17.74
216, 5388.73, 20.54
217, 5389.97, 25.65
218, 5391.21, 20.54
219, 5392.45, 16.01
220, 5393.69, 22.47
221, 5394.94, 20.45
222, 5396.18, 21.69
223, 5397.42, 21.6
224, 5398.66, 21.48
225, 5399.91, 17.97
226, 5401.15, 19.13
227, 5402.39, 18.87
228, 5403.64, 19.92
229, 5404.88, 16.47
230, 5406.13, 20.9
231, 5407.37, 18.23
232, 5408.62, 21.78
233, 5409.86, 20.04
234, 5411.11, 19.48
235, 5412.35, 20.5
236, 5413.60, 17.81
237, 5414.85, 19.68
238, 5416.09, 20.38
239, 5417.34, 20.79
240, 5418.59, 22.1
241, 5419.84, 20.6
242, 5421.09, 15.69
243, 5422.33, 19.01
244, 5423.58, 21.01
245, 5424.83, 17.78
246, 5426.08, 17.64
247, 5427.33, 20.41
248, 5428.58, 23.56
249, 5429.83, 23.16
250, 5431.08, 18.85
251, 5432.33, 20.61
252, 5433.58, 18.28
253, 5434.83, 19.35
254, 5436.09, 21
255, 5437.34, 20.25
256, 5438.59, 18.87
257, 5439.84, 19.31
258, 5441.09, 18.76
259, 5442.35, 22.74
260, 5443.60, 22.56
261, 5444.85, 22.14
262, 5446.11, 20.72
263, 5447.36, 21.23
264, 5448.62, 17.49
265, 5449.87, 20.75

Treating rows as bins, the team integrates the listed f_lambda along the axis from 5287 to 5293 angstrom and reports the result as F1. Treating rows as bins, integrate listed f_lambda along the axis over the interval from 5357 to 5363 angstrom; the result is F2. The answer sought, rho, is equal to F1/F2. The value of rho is 1.02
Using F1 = 134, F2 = 131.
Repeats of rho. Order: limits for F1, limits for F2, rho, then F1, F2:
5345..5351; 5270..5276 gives 1.06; 125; 118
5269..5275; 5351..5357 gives 0.95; 118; 124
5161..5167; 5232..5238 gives 1.07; 129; 120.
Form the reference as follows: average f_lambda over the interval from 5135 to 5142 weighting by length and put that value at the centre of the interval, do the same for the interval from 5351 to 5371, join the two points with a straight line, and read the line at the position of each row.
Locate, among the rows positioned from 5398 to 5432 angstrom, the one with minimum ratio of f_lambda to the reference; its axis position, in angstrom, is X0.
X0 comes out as 5421.09 angstrom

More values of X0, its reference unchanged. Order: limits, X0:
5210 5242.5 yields 5218.99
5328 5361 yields 5345.47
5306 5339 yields 5335.64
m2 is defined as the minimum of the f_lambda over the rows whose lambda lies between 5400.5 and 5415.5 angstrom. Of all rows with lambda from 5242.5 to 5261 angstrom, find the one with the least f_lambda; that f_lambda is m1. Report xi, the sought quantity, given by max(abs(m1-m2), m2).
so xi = 16.5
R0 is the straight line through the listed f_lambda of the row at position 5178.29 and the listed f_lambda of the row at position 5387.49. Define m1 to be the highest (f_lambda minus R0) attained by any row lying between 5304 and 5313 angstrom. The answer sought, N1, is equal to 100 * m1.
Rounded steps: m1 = 4.1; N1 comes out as 410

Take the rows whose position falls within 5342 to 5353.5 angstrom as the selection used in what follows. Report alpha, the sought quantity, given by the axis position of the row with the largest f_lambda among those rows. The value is 5347.94 angstrom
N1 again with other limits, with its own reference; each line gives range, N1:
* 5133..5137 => -228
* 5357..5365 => 494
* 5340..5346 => 391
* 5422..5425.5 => 431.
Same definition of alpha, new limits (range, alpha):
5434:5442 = 5436.09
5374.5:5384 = 5382.53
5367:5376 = 5375.10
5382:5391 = 5389.97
